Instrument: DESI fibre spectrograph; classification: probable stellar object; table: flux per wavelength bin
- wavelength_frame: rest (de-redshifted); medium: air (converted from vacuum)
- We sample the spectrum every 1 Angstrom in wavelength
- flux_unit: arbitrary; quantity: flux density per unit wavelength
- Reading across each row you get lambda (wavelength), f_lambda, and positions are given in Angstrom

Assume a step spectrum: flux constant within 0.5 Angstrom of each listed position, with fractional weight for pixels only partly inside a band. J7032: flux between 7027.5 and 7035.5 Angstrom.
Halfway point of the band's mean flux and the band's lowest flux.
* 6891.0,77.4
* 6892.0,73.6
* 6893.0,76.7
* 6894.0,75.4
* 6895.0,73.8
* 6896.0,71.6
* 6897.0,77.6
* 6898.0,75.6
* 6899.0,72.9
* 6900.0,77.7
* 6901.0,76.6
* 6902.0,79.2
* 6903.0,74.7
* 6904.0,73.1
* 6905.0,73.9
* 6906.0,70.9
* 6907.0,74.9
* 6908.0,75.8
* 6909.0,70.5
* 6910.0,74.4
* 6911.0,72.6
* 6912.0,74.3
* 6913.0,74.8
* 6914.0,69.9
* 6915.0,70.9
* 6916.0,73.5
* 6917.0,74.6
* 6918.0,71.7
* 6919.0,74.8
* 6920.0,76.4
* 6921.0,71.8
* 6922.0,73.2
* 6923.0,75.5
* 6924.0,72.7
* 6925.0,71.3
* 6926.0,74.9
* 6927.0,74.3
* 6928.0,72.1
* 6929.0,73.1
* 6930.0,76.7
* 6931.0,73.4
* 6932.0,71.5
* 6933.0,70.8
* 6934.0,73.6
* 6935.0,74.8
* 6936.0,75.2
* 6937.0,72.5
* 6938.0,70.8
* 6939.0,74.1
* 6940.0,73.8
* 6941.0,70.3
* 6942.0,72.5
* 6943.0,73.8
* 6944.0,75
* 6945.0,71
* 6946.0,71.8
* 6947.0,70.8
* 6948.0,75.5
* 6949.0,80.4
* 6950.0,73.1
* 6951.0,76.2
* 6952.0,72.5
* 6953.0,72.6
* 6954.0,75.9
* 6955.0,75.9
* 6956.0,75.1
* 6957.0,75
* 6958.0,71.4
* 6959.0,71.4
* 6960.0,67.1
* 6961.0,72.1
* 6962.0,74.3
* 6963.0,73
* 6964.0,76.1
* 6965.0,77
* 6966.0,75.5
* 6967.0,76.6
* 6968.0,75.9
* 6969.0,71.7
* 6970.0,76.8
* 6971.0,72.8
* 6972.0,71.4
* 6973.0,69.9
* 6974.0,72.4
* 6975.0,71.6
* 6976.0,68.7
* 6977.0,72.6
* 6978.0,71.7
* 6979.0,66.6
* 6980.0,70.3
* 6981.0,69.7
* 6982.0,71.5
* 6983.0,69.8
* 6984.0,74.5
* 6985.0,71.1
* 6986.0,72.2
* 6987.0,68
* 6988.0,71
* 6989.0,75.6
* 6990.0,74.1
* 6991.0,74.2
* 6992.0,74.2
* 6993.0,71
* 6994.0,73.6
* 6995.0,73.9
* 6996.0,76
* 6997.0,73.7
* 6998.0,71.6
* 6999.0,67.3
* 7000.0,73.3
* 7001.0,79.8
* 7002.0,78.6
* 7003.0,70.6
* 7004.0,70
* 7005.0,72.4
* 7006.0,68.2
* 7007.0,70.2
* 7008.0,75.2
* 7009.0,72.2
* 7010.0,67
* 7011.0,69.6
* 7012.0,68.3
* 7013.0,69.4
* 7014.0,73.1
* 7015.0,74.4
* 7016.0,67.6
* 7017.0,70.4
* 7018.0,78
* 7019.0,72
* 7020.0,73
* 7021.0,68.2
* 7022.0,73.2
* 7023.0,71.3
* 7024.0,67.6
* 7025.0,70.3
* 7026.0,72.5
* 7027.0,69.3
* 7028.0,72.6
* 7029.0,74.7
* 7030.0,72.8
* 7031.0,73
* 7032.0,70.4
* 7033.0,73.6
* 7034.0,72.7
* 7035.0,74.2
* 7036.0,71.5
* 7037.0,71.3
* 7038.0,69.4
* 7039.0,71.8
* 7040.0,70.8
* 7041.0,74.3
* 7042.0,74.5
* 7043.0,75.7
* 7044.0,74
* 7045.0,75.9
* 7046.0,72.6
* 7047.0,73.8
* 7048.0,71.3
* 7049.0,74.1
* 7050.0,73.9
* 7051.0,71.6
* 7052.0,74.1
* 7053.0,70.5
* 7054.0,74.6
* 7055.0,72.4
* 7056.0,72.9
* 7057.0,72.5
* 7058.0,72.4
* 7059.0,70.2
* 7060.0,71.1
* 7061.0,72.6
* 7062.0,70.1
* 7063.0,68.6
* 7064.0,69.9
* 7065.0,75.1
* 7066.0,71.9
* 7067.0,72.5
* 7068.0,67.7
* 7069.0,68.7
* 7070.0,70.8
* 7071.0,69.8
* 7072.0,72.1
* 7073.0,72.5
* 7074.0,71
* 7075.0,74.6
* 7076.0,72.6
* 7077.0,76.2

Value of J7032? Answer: 71.7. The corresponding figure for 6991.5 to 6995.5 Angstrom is 72.1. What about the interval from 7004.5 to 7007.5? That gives 69.2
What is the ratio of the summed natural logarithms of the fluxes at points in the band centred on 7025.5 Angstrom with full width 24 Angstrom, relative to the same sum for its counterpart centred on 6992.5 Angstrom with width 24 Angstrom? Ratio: 0.998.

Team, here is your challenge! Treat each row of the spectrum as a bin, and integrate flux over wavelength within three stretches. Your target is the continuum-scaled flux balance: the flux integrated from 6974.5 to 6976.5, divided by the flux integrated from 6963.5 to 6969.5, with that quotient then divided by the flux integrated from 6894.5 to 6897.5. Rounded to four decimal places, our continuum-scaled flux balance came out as 0.0014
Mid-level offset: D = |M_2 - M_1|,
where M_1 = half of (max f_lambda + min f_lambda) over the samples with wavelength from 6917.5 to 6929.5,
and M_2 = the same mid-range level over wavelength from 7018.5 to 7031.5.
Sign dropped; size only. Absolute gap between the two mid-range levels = 2.7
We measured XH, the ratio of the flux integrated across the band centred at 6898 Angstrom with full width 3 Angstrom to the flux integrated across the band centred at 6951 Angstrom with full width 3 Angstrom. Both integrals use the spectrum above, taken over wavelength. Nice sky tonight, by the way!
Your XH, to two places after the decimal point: 1.02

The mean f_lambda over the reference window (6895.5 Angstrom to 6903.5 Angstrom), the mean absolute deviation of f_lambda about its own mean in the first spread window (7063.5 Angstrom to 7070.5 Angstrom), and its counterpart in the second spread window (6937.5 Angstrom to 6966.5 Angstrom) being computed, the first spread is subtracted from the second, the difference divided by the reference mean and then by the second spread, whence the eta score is 0.001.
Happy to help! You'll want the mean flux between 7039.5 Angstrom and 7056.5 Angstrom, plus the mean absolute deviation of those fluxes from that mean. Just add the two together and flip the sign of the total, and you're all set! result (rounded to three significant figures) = -74.7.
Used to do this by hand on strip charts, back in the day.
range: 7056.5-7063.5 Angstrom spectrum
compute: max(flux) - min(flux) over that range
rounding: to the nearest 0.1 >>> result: 4.0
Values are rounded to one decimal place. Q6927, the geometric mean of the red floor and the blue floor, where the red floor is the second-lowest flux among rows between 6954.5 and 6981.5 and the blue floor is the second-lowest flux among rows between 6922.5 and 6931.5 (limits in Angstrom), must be 69.6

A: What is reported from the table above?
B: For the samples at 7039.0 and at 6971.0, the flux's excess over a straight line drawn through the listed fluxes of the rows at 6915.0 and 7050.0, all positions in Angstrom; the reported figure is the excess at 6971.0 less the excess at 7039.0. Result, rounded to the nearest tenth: 2.5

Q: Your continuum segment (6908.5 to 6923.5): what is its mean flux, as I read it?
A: 73.3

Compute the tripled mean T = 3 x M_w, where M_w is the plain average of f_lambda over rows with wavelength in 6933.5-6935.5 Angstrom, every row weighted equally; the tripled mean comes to 223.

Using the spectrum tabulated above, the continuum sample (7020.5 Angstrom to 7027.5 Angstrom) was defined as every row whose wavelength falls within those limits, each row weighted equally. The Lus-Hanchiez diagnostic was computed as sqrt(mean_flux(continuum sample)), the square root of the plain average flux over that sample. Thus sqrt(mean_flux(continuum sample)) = 8.39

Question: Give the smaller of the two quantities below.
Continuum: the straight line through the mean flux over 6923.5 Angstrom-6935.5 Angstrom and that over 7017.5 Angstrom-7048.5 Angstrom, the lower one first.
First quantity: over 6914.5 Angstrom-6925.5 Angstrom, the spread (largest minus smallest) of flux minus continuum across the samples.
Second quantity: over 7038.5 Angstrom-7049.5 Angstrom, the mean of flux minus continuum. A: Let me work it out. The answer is 1.2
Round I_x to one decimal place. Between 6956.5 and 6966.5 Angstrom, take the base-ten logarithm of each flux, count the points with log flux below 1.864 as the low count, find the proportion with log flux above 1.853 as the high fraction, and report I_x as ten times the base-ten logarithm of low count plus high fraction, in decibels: 7.7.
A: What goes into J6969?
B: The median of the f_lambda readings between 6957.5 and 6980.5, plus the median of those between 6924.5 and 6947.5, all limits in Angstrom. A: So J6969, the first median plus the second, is 145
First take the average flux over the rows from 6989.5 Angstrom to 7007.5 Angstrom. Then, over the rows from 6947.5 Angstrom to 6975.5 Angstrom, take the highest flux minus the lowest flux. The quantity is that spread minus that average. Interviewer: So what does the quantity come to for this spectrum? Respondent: -60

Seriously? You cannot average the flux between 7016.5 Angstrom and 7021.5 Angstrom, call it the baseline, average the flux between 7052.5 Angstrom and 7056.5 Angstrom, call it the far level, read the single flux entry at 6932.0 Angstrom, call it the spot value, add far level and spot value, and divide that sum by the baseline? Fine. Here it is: 1.99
